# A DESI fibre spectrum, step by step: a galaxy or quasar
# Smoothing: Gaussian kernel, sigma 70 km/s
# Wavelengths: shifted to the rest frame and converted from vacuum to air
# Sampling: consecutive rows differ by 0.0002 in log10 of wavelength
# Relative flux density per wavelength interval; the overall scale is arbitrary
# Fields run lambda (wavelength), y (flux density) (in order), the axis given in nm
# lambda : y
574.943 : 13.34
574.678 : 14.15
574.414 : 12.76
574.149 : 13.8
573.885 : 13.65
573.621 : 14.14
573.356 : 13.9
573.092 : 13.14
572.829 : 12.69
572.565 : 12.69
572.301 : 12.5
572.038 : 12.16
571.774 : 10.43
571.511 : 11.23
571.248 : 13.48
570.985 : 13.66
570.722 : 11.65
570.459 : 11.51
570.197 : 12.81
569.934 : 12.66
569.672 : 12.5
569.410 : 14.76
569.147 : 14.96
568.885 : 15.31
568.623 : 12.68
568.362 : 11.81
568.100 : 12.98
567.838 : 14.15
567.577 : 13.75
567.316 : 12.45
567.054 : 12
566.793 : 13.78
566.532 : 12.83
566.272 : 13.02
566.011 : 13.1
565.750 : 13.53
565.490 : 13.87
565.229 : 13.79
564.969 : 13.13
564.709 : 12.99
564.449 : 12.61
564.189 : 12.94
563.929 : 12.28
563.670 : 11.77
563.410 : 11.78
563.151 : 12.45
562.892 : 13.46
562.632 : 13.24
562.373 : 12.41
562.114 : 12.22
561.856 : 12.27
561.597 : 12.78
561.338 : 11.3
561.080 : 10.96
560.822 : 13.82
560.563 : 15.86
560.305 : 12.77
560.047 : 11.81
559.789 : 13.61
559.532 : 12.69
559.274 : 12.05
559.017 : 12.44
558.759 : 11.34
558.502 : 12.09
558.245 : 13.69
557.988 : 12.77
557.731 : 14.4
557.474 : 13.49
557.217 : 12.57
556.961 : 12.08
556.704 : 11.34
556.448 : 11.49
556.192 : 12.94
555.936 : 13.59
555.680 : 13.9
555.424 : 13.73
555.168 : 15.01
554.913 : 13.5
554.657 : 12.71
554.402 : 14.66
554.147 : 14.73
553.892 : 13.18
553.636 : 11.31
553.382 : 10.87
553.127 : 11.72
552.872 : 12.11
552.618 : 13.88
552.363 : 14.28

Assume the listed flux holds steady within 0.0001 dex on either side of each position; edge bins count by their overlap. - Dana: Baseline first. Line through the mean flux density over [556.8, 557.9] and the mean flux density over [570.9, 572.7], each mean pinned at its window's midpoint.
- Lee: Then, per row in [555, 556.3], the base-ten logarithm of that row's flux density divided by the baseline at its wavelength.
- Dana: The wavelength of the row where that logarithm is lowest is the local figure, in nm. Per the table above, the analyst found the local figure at 556.192 nm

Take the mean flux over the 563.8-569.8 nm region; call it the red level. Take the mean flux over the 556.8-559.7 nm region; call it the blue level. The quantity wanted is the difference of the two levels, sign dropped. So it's 0.58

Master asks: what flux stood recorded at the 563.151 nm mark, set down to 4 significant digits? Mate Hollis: 12.45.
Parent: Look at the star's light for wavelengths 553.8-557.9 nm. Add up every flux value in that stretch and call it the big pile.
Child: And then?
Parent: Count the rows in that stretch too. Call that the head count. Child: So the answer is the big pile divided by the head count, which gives 13.3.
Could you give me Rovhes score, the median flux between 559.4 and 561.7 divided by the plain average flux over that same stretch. 0.99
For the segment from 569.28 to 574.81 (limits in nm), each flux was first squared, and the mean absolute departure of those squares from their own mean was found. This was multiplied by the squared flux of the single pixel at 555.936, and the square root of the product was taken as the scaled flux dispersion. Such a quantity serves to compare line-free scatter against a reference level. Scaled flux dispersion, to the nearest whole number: 63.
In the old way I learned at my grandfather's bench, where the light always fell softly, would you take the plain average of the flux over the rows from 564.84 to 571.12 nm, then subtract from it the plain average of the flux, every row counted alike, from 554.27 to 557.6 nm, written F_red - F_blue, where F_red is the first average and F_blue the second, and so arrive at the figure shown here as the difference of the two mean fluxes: 0.0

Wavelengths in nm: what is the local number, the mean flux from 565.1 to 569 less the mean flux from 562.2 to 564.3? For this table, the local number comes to 0.73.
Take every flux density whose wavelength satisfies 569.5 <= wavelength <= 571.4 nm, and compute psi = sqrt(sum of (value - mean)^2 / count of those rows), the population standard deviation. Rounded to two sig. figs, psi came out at 0.76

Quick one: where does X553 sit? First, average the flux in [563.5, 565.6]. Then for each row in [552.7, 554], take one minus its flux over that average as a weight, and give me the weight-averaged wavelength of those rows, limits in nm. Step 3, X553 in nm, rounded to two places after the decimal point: 553.30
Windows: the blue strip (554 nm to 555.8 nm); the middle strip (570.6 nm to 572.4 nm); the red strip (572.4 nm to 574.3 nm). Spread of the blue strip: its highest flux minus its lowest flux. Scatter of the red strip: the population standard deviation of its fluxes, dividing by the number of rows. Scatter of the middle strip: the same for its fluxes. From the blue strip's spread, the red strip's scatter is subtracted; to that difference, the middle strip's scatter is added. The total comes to 2.8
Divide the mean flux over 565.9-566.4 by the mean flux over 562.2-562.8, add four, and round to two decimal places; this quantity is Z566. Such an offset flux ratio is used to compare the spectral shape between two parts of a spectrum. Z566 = 5.02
